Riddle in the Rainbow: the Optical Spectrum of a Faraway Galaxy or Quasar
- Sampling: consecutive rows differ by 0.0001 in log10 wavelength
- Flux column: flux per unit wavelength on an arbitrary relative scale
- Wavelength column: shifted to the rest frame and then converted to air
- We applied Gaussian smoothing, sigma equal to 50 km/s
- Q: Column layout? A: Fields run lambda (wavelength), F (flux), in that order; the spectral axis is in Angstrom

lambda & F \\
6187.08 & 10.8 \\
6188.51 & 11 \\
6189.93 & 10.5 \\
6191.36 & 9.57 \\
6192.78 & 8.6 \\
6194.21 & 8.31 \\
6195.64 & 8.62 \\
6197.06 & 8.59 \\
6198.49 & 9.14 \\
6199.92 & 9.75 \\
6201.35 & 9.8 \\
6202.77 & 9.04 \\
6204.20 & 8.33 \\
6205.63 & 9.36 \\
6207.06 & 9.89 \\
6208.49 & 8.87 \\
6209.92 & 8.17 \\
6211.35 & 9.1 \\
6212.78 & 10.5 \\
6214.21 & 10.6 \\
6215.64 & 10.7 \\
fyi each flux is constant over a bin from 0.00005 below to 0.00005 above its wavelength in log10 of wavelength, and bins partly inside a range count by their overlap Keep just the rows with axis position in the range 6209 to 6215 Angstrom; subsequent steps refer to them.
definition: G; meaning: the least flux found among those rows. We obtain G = 8.17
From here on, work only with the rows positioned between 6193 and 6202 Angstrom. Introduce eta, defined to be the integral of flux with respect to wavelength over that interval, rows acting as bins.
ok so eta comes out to 81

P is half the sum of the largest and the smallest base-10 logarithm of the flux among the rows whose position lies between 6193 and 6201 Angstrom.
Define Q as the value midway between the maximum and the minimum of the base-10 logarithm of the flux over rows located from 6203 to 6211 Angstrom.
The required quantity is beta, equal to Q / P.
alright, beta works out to 1.00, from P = 0.954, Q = 0.954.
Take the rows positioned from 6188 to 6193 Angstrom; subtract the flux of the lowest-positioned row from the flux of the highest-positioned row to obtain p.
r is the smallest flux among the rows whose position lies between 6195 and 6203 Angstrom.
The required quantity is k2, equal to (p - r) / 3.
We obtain -3.7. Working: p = -2.4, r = 8.59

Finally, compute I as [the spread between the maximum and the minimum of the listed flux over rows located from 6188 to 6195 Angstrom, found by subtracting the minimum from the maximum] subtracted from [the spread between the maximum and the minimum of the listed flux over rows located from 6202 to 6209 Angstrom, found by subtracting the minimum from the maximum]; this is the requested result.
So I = -1.1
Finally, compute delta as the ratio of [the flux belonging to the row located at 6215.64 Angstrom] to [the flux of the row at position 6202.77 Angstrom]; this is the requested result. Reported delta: 1.18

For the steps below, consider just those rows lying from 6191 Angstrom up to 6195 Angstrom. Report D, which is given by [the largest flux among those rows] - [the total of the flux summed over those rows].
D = -17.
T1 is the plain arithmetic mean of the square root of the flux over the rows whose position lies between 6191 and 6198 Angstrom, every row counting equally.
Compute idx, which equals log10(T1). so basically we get 0.471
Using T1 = 2.96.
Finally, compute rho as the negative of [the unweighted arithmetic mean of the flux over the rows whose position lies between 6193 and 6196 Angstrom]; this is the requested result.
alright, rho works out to -8.5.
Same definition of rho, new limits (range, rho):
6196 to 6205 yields -9.1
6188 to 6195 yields -9.6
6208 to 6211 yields -8.5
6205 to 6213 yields -9.3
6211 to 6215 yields -10.1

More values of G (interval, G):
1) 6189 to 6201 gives 8.31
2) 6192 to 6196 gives 8.31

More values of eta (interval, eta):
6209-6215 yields 58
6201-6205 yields 36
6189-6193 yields 39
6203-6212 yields 81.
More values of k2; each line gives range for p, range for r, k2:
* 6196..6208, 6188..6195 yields -2.3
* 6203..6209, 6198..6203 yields -2.8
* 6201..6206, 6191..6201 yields -2.9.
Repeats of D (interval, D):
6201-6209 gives -45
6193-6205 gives -62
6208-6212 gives -17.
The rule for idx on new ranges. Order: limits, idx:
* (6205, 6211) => 0.479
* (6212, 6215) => 0.512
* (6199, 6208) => 0.485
